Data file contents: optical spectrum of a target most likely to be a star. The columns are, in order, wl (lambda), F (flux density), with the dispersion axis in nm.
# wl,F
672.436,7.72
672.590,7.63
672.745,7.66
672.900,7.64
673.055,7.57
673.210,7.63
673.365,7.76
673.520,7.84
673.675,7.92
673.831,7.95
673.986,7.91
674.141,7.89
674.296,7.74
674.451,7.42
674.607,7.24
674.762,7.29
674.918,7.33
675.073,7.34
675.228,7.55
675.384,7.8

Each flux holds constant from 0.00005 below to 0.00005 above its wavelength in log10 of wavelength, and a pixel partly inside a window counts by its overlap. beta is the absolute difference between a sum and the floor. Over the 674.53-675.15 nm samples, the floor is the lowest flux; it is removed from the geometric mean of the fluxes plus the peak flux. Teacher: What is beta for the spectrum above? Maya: 7.4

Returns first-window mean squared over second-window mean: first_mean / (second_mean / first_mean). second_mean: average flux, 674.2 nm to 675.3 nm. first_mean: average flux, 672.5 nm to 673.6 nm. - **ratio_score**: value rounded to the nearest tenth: 7.9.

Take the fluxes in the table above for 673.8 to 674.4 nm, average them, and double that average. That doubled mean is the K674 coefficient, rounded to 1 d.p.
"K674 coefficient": 15.7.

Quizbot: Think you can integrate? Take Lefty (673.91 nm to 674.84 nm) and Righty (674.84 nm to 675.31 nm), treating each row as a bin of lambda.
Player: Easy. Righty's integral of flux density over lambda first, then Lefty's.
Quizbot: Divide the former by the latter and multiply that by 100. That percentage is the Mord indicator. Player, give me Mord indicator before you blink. 49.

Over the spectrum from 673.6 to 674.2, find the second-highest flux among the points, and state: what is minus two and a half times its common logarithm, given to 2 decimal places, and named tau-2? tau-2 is -2.25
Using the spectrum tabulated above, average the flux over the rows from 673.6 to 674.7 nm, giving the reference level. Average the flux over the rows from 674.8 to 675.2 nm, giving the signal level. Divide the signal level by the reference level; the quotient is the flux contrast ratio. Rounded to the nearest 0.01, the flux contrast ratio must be 0.95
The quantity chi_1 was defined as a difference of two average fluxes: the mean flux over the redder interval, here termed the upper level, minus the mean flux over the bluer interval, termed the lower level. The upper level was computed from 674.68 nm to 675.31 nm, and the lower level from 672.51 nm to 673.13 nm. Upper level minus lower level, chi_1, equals -0.25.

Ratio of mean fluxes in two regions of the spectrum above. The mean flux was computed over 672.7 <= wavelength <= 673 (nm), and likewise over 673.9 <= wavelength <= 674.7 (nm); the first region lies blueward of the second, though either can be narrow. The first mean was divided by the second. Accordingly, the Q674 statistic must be 1.00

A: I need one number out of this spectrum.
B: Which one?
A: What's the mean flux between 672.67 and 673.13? 7.62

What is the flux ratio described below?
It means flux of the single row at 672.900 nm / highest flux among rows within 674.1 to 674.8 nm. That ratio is 0.97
